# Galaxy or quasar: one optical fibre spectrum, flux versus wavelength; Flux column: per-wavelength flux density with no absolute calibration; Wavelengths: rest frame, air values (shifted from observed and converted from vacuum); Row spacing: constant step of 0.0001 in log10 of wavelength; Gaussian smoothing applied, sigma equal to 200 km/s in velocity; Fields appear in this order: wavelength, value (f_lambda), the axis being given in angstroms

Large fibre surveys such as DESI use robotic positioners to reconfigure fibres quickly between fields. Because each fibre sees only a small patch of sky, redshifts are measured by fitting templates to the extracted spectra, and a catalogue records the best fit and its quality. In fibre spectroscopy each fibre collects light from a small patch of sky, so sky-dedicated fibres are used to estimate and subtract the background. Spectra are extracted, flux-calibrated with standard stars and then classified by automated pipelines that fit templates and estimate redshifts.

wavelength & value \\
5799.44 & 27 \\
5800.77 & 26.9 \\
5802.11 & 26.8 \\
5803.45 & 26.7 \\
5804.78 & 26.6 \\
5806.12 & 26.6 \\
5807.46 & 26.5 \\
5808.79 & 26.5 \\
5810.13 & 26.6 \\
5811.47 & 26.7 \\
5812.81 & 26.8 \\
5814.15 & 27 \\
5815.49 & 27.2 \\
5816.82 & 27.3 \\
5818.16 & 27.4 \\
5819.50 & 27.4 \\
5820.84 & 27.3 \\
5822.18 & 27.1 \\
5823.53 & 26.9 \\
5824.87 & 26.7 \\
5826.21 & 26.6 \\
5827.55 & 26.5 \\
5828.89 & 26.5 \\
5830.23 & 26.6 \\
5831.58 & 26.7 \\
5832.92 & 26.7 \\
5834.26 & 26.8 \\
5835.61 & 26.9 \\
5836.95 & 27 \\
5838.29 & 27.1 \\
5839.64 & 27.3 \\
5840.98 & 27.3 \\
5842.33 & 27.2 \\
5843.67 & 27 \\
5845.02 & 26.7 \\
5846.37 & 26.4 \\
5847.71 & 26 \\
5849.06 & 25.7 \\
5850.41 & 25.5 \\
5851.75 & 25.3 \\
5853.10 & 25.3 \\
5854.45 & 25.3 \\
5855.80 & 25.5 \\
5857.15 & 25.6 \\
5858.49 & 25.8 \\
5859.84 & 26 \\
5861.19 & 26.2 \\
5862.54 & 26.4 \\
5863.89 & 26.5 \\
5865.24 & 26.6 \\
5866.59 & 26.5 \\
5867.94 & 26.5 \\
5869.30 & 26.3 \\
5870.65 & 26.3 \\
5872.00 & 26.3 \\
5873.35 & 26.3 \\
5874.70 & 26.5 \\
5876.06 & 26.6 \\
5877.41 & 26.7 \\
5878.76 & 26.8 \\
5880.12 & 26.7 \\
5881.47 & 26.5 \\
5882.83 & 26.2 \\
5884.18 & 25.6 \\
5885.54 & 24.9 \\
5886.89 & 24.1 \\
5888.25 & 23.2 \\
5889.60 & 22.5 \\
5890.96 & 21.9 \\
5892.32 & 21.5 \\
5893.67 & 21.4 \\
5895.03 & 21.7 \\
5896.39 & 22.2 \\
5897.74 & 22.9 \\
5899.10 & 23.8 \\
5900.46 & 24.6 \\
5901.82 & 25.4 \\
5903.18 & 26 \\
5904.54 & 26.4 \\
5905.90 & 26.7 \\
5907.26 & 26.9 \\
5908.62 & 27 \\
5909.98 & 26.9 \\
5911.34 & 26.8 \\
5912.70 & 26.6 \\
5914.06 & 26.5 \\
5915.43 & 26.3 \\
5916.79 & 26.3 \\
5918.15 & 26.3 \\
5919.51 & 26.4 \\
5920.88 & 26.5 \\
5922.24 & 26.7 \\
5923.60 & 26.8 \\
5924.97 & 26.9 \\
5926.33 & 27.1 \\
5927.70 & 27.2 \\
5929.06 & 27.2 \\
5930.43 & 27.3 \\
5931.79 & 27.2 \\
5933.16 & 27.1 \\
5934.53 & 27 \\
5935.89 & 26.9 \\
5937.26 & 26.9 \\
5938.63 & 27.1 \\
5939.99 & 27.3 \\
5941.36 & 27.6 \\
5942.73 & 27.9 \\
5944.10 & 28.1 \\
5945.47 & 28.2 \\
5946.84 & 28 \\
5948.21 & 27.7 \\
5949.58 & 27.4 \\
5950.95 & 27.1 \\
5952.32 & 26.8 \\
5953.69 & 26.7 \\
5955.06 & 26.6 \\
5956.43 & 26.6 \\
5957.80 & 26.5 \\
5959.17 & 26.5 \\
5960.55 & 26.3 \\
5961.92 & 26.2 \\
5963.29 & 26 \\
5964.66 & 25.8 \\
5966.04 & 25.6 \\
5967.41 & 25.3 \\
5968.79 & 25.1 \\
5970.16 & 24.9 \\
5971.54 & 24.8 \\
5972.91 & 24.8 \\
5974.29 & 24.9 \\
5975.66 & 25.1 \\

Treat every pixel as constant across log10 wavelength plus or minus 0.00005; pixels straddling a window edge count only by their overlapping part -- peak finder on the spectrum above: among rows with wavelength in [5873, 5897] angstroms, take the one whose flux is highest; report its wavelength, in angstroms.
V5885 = 5878.76 angstroms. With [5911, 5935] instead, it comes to 5930.43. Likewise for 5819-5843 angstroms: 5819.50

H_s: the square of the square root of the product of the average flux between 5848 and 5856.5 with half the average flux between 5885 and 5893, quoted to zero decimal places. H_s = 293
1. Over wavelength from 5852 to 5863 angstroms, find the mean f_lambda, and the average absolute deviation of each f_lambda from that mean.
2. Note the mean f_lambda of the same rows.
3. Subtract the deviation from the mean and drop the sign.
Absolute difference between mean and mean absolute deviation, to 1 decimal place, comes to 25.4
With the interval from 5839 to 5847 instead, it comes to 26.7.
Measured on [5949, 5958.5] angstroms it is 26.6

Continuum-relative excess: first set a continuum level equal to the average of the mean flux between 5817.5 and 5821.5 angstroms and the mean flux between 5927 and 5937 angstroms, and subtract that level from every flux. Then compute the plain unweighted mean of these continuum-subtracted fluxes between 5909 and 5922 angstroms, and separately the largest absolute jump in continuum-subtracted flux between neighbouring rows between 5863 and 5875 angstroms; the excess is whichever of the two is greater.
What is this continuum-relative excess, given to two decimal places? 0.20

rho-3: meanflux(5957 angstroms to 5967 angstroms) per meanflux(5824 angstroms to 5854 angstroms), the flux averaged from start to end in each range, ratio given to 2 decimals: 0.98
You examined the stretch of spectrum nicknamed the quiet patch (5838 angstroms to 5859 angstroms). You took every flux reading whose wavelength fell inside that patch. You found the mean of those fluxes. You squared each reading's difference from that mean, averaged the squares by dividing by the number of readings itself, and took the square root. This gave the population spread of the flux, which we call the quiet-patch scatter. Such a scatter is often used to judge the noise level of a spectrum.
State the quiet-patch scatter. 0.8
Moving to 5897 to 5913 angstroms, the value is 1.3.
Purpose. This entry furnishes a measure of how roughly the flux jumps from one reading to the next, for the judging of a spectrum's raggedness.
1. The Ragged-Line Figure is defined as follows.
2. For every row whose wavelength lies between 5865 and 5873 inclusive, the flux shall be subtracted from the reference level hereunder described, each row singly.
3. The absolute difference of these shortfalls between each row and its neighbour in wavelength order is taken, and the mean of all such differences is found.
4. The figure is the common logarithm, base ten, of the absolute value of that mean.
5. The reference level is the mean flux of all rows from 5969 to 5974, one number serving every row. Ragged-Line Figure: -1.22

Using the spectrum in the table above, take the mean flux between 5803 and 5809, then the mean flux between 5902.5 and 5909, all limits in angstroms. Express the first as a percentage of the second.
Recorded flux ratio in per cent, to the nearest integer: 100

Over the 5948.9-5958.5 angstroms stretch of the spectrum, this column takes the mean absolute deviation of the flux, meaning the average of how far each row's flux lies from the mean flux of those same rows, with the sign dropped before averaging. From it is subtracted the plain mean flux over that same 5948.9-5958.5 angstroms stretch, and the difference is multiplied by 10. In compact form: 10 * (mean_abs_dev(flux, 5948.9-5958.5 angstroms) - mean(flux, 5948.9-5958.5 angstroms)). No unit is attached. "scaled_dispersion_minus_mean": -266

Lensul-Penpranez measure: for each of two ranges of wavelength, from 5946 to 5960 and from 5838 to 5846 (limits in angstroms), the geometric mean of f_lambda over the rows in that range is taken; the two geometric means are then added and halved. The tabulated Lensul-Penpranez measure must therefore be 27.0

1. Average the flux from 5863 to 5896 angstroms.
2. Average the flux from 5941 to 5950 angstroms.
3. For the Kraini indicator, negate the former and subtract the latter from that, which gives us -53.0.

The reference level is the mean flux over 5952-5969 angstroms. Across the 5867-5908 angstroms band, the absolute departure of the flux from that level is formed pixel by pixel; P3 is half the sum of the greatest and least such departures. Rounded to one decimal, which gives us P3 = 2.4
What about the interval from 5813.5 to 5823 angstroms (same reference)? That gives 1.0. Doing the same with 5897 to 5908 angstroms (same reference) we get 1.7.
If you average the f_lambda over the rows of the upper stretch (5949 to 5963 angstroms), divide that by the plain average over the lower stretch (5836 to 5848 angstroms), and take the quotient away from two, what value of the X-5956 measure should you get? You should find 1.01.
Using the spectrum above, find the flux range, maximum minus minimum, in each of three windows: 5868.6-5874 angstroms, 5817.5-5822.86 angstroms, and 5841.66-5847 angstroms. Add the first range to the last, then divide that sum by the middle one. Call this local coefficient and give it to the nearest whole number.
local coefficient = 3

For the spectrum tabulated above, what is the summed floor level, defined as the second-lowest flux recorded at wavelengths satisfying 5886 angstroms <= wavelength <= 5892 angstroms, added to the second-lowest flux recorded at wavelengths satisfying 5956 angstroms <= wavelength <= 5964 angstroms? 48.7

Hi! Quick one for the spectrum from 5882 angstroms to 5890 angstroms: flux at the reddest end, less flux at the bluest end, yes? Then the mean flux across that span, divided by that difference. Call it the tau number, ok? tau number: -7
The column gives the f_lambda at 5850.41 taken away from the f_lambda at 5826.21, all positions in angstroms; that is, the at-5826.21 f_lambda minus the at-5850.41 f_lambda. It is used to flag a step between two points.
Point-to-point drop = 1.1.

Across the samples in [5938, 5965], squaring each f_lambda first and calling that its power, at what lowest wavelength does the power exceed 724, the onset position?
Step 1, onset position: 5938.63 angstroms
